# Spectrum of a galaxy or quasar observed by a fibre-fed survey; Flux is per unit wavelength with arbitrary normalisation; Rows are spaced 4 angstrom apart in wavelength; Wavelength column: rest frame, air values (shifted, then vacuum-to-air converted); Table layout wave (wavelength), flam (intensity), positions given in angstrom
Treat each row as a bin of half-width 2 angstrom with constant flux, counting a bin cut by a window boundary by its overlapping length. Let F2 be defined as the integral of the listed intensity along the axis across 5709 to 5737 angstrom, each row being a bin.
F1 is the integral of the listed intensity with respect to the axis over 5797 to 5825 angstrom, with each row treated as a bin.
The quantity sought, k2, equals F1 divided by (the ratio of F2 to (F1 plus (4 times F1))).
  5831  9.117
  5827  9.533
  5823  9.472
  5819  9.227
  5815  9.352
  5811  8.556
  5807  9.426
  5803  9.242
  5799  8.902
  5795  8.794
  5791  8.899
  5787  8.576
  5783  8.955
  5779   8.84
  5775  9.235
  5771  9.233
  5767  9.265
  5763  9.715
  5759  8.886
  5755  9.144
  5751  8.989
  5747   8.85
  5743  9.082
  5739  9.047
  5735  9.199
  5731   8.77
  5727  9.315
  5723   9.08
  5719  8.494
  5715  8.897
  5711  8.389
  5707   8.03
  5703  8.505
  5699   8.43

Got 1326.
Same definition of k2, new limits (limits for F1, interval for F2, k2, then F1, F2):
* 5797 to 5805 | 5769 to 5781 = 241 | 73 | 109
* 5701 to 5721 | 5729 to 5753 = 664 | 169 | 216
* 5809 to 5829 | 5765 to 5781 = 1164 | 185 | 146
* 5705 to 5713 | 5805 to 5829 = 97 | 66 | 222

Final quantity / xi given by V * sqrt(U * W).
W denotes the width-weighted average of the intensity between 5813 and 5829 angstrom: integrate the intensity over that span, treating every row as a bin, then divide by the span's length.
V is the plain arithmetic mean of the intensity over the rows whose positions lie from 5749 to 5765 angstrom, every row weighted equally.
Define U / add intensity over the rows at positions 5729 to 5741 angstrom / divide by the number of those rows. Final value 84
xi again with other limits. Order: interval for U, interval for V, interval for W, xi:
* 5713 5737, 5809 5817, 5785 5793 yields 79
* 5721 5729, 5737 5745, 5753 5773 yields 84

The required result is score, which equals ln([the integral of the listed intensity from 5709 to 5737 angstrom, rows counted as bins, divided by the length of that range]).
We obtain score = 2.18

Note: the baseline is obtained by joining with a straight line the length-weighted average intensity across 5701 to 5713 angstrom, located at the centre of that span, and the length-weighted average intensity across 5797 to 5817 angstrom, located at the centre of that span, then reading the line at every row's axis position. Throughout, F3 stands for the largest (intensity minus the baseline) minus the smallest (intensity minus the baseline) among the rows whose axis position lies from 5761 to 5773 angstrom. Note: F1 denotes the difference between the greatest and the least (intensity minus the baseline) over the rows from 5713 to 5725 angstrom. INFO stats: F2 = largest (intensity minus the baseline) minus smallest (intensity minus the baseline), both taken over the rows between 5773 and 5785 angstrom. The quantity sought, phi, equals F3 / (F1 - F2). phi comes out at 4.3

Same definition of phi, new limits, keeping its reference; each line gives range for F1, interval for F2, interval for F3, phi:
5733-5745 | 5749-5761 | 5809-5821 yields -7.2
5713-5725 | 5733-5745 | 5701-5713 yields 1.4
